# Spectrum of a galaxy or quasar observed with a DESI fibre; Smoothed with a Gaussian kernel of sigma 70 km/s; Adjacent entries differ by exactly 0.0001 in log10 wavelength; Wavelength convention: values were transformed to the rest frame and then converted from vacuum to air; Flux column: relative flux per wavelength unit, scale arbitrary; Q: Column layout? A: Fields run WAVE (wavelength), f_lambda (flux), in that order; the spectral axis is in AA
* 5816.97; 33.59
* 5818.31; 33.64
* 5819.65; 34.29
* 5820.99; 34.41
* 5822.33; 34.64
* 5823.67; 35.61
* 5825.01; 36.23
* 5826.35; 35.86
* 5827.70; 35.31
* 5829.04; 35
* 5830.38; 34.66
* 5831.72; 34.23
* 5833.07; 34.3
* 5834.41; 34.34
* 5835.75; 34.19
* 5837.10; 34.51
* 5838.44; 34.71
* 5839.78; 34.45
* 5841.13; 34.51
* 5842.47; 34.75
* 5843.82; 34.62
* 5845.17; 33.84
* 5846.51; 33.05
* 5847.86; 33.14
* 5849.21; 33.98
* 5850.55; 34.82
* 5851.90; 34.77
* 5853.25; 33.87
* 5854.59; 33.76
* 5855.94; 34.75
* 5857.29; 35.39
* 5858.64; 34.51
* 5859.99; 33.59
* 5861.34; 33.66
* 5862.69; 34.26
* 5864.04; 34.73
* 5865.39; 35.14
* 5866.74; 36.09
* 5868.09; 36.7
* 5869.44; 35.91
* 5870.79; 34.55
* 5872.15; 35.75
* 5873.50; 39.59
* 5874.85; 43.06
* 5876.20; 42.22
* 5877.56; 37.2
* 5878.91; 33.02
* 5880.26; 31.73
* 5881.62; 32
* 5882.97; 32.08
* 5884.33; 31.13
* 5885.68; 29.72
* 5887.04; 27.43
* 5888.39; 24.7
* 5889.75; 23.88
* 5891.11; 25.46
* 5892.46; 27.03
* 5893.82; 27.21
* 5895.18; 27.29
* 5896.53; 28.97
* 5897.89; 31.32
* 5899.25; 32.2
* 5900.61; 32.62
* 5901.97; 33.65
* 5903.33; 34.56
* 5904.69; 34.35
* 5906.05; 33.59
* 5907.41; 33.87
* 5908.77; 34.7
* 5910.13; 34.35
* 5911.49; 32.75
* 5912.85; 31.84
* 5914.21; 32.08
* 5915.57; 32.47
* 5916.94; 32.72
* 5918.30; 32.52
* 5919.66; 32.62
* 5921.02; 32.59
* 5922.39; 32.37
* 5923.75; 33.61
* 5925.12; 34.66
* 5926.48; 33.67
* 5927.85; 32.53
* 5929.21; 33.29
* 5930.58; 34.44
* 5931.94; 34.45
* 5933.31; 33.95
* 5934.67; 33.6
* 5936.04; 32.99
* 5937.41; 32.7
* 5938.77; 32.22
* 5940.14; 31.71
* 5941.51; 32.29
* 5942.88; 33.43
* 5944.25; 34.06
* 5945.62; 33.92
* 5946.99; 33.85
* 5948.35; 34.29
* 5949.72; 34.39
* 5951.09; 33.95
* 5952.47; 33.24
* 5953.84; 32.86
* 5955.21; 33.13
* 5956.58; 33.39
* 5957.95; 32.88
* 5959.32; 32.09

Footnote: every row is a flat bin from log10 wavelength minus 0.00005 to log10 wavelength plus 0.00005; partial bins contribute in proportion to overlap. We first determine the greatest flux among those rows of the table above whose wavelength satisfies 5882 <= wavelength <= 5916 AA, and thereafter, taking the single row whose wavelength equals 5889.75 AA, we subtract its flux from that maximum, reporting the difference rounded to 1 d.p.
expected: 10.8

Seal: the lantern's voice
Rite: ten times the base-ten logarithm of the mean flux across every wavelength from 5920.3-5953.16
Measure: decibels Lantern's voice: 15.24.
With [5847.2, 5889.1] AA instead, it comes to 15.35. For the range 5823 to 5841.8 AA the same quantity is 15.42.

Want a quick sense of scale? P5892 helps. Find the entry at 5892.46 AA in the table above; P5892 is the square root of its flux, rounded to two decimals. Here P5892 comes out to 5.20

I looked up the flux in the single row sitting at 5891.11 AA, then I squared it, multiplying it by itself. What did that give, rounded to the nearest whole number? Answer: 648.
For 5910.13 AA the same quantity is 1180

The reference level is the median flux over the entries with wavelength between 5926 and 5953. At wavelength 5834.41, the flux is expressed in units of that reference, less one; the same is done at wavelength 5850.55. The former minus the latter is -0.014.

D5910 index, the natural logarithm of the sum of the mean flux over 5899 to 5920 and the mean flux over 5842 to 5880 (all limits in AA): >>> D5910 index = 4.23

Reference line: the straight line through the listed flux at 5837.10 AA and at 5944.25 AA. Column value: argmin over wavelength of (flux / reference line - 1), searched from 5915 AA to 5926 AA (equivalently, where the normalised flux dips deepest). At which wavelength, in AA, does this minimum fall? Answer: 5922.39 AA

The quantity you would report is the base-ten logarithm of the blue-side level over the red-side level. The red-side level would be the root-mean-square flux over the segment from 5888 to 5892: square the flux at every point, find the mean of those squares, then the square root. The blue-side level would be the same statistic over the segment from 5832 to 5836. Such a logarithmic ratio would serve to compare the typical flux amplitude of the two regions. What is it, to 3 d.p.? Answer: 0.143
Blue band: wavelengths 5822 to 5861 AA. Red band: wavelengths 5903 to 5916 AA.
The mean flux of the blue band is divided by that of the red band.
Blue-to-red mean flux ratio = 1.03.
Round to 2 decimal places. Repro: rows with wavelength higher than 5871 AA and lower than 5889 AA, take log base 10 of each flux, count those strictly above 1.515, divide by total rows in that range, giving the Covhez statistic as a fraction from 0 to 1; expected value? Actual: 0.46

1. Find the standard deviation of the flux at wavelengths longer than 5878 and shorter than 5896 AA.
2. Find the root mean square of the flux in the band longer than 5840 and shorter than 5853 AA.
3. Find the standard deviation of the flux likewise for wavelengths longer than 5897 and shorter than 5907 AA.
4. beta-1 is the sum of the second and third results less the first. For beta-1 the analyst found 32.3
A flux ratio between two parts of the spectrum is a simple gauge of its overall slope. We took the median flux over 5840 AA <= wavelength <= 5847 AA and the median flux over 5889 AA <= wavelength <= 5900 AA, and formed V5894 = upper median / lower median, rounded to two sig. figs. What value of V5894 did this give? 0.79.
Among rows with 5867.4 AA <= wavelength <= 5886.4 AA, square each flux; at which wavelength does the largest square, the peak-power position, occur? 5874.85 AA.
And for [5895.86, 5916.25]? 5908.77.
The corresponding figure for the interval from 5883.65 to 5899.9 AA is 5899.25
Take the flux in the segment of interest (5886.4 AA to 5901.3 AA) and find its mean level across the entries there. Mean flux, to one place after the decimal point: 28.0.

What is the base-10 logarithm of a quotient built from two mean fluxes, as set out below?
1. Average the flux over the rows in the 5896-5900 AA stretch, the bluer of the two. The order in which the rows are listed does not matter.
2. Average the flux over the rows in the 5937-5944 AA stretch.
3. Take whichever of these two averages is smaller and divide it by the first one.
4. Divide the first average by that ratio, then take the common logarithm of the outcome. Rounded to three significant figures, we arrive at 1.49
